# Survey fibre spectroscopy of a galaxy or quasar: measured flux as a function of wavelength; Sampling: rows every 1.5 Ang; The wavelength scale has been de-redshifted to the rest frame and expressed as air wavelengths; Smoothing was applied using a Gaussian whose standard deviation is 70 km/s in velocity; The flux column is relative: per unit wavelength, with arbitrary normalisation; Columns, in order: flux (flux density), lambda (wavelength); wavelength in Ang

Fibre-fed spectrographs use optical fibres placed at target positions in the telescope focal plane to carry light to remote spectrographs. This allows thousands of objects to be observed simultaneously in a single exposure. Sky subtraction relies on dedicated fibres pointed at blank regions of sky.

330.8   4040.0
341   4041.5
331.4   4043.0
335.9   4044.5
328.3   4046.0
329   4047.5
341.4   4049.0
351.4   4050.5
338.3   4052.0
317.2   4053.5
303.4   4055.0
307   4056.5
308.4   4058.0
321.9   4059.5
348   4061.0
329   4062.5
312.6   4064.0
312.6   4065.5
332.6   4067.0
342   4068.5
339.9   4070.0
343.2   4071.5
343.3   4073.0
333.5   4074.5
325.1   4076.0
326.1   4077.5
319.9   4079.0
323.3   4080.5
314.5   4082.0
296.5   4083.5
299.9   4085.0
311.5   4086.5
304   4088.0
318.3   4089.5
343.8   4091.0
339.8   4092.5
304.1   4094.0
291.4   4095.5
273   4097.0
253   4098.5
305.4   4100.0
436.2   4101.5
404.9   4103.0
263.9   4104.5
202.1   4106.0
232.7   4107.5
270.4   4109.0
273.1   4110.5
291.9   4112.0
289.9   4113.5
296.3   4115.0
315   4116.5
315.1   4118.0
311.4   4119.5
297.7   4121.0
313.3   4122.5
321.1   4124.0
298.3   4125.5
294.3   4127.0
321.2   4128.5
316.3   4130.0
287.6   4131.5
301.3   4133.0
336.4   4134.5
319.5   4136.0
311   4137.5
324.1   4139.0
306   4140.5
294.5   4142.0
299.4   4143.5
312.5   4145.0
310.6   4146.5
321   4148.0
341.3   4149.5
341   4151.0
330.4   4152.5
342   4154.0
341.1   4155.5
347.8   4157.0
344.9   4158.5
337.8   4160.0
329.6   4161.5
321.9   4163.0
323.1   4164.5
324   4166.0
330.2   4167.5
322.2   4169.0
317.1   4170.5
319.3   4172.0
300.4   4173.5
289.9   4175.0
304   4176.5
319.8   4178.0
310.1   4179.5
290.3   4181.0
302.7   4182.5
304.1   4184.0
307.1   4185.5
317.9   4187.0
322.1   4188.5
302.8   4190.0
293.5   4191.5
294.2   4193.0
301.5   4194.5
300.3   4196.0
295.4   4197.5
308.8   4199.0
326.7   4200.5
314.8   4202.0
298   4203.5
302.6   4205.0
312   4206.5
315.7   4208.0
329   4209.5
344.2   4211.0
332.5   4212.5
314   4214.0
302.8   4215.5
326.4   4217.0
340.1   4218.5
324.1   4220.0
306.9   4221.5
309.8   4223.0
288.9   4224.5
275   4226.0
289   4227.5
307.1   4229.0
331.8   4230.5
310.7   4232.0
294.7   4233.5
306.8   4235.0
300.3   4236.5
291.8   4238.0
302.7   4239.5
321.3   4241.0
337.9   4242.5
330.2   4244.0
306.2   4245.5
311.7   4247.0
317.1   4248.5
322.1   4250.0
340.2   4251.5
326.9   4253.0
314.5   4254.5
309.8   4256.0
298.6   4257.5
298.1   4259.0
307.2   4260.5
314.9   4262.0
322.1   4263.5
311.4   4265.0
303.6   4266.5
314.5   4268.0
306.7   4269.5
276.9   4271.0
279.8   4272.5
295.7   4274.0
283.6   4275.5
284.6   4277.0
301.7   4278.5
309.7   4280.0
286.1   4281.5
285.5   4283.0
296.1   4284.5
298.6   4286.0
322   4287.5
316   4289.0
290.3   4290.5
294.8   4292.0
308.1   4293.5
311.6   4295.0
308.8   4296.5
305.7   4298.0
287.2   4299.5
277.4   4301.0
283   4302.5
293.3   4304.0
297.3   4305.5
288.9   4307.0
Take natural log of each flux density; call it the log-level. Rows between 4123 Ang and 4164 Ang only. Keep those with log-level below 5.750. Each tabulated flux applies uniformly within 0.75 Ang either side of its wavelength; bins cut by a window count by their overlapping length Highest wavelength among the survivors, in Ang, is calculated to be 4146.5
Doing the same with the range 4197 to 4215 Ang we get 4214.0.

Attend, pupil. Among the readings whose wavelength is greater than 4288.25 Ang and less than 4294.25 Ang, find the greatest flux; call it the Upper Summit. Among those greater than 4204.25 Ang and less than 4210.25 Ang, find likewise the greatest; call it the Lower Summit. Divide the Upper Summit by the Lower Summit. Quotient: 0.96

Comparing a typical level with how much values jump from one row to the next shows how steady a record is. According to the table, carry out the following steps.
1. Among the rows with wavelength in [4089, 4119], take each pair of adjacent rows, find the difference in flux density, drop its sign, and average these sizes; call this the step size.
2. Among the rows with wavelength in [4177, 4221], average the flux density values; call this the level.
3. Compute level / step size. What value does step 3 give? 9.1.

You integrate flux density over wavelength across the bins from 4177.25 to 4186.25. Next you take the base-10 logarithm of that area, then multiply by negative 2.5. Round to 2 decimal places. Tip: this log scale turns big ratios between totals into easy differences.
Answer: -8.60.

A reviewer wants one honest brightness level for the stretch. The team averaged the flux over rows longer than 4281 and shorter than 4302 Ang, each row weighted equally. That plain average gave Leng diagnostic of 299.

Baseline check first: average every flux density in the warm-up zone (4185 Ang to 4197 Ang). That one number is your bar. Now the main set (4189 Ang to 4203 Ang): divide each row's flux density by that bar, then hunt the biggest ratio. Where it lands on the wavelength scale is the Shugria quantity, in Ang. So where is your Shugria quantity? 4200.5 Ang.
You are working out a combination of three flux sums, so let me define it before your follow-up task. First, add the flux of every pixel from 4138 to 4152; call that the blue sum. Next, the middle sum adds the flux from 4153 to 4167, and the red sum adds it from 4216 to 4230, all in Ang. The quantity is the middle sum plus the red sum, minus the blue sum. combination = 2929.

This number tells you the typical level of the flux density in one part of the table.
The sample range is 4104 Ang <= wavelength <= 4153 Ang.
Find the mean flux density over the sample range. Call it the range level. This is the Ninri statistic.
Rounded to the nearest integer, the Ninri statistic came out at 302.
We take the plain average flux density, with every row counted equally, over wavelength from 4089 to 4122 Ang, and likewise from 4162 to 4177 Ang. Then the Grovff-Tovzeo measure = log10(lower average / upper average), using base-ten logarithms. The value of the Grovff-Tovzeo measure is -0.020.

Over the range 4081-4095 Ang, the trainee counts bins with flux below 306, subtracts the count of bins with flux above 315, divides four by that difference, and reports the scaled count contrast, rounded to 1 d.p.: 4.0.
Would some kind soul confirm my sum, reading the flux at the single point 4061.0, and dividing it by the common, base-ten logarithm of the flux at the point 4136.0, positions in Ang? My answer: 139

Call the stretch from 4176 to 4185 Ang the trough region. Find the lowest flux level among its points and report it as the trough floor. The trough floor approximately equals 290.3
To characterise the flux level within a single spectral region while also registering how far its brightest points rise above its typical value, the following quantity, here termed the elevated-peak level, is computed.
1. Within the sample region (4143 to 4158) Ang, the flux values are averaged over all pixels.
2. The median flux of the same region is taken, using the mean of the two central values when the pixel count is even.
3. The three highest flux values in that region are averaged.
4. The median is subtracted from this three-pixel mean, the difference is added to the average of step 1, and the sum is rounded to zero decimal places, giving 337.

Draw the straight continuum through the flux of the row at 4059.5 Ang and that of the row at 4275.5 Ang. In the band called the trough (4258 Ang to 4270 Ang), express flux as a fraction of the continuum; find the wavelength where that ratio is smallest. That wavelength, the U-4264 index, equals 4259.0 Ang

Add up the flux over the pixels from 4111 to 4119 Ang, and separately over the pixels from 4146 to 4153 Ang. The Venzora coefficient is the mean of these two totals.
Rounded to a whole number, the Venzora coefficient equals 1576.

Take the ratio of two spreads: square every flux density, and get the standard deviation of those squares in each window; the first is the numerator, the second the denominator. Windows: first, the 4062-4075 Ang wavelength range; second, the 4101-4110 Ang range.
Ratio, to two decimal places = 0.13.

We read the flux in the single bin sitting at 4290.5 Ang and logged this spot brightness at 290.3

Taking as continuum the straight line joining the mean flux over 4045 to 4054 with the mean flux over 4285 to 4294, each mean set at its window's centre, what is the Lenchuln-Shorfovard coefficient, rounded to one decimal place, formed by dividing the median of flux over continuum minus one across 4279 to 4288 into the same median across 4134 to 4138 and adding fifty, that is 50.5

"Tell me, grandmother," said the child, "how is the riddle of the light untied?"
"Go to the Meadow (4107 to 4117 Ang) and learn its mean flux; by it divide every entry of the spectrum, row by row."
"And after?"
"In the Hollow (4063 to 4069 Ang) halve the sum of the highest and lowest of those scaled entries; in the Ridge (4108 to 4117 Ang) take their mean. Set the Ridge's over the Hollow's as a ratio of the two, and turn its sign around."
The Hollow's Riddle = -0.88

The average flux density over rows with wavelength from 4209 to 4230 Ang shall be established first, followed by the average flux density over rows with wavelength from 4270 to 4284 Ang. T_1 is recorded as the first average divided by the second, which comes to 1.08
